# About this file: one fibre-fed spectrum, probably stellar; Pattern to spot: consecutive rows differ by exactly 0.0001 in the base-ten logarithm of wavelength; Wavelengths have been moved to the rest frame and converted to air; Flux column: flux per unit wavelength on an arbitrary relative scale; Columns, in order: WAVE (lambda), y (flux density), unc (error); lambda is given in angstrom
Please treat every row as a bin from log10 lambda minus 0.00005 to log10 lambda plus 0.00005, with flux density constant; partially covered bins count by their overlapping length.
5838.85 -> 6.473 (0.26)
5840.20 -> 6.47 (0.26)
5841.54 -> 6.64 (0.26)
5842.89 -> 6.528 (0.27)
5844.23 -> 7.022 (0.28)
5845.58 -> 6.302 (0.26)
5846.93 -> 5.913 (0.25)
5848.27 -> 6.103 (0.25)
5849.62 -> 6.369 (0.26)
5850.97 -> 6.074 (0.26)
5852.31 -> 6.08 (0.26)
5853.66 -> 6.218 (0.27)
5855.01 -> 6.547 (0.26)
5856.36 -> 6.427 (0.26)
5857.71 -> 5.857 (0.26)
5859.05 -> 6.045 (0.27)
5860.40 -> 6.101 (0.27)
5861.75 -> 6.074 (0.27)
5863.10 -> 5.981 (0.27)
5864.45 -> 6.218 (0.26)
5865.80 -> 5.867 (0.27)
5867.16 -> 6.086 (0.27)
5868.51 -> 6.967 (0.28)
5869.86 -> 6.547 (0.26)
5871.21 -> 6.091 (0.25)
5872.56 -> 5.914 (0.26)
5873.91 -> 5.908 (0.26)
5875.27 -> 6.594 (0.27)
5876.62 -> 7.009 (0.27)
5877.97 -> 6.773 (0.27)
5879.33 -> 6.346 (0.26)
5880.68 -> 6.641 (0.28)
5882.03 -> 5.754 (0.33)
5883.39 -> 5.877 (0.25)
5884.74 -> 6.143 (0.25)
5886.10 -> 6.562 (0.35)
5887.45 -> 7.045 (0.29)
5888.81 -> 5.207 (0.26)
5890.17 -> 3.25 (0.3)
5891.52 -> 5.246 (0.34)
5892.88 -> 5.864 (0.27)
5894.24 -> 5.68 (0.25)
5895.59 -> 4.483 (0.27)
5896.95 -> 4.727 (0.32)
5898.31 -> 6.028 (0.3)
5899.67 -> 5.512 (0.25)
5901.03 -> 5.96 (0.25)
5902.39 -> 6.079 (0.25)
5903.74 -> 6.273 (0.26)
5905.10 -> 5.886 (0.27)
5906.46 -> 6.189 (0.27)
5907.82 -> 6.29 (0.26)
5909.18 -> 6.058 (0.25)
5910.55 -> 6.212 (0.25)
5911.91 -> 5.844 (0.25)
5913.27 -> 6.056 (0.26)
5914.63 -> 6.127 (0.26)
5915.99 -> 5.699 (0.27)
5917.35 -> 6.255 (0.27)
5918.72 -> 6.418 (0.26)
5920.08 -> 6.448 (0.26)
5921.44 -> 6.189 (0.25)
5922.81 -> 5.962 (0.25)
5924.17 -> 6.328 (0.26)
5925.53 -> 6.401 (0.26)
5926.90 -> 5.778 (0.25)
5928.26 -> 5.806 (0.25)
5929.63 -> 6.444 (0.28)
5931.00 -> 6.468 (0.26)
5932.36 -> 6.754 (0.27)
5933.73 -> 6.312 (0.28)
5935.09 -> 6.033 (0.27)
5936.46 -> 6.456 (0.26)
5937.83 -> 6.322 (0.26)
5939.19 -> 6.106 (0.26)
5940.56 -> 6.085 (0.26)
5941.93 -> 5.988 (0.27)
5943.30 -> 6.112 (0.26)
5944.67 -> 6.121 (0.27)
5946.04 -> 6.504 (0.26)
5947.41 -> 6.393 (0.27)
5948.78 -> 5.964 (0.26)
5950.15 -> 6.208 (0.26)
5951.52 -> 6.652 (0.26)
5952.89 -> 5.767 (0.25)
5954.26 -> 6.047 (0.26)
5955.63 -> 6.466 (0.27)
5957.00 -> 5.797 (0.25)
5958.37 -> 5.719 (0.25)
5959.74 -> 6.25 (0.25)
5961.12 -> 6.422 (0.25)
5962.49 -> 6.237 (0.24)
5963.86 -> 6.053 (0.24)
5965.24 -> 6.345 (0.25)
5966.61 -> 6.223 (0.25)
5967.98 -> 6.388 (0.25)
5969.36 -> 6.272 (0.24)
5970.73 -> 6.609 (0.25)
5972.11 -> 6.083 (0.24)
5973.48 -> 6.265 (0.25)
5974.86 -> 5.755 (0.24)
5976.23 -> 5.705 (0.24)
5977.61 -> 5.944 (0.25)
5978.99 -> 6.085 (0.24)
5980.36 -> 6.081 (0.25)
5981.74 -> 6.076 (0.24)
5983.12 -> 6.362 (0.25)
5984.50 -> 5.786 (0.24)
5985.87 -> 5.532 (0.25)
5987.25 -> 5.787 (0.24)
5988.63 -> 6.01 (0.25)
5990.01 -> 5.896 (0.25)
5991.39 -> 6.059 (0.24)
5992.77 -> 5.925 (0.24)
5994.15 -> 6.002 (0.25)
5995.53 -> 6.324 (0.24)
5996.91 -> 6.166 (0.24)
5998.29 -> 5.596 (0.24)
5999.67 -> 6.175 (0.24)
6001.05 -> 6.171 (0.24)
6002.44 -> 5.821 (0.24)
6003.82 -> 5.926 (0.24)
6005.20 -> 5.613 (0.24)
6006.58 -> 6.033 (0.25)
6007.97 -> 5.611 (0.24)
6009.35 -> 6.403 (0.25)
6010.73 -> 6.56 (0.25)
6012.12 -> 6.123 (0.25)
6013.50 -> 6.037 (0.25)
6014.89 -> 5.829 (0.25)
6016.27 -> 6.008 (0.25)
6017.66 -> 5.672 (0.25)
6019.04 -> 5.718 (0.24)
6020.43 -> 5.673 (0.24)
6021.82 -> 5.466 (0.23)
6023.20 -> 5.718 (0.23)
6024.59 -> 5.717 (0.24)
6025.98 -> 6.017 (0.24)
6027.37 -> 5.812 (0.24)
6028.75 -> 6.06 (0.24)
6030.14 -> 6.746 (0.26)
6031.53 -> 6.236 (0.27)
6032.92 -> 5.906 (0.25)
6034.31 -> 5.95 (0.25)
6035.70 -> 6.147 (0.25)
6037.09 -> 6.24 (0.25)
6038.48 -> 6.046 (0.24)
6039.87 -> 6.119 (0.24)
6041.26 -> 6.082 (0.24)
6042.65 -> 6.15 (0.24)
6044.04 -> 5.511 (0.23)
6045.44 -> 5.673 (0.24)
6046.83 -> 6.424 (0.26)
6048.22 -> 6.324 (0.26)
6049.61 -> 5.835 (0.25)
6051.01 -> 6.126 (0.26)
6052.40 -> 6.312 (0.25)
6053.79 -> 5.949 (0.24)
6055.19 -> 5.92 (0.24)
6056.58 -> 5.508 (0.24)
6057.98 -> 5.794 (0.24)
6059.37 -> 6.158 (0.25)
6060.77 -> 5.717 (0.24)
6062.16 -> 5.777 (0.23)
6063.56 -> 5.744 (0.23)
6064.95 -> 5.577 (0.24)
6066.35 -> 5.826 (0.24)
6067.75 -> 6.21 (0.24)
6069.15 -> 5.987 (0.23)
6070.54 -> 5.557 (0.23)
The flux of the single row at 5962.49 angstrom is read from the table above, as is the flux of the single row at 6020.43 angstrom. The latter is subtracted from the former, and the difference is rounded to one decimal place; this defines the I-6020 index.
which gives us 0.6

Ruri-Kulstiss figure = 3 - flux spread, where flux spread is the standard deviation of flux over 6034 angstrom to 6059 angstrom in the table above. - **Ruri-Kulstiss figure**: 2.74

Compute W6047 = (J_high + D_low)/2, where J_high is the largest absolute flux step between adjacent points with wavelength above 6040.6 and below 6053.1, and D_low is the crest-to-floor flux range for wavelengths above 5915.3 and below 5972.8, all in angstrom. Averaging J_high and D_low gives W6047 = 0.90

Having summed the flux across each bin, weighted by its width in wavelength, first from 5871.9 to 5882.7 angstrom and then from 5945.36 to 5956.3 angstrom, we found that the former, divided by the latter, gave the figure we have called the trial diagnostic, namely 1.006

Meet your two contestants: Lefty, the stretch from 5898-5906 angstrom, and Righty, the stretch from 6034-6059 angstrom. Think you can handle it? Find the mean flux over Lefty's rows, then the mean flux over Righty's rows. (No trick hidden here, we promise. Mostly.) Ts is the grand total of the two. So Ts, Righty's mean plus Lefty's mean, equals 12.0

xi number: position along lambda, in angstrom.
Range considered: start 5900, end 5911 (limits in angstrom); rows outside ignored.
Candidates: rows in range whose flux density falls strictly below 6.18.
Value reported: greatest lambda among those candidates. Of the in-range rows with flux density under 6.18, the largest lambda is 5909.18 angstrom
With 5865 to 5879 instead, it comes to 5873.91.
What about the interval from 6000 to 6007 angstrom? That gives 6006.58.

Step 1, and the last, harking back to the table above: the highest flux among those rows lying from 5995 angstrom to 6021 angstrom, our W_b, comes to 6.56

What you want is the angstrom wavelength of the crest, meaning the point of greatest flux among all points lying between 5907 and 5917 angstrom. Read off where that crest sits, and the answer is 5907.82 angstrom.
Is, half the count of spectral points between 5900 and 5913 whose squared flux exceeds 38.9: 1.0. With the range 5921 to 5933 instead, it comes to 2.5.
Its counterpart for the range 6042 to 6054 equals 1.5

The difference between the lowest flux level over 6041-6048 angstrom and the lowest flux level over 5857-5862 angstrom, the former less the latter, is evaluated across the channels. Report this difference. -0.35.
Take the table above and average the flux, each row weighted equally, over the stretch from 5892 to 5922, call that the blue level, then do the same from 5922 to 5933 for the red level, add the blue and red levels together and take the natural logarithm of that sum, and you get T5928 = 2.50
